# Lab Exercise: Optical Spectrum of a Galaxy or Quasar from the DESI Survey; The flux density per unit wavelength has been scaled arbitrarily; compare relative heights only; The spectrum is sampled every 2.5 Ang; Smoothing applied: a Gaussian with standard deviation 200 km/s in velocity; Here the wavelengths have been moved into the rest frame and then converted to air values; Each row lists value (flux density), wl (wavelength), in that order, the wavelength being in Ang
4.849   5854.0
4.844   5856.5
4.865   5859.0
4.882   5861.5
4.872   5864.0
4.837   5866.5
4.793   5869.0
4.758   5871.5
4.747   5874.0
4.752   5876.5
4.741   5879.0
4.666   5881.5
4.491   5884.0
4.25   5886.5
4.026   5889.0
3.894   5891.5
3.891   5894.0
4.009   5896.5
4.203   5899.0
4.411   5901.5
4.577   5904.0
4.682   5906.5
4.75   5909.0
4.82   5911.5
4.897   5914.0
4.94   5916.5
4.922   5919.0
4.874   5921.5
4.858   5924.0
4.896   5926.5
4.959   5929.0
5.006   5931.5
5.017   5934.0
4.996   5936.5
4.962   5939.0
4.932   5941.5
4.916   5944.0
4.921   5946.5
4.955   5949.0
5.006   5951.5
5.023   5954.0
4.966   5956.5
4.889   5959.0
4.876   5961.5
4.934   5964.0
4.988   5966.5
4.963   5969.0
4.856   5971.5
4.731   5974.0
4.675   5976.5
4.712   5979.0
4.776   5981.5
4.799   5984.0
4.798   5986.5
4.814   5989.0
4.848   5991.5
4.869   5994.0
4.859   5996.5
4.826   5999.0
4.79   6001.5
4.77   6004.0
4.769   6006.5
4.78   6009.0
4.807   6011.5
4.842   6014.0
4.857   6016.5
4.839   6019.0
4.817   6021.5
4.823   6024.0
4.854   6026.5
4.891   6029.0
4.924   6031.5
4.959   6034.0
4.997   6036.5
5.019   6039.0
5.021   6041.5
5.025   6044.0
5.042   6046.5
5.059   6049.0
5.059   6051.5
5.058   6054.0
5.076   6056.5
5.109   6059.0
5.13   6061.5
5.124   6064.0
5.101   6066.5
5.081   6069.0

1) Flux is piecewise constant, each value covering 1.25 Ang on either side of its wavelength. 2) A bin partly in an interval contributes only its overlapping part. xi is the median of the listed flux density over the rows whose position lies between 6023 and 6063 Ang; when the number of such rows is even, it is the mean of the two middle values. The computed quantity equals 5.02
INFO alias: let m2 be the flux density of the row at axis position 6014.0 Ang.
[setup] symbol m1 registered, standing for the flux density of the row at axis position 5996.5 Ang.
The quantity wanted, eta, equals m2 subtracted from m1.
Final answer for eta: 0.02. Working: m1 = 4.859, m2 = 4.842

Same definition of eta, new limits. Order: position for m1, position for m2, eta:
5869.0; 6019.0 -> -0.05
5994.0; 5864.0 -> 0.00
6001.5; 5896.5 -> 0.78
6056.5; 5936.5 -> 0.08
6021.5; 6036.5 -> -0.18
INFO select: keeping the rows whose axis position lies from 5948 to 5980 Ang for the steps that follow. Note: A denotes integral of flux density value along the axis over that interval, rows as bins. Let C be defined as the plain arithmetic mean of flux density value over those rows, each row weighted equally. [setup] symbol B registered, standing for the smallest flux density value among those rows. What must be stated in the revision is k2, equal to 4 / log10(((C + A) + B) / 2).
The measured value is 2.08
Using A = 157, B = 4.675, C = 4.89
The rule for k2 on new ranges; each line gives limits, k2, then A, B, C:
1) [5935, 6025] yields 1.70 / 438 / 4.675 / 4.86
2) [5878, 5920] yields 2.01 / 188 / 3.891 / 4.48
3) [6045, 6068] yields 2.22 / 117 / 5.042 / 5.08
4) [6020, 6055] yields 2.04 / 174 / 4.817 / 4.97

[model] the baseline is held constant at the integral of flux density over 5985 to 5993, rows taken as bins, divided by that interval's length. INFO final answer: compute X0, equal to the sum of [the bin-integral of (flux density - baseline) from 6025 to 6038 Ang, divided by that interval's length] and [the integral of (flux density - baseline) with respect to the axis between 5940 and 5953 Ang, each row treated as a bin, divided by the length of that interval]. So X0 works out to 0.23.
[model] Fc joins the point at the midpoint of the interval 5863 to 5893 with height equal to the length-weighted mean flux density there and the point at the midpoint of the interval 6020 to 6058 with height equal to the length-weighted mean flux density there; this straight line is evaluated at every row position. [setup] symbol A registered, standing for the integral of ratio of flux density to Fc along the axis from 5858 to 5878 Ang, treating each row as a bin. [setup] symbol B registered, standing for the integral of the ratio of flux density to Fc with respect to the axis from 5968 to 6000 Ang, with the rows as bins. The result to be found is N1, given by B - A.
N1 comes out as 11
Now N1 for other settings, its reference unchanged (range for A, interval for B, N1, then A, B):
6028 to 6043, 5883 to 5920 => 21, 15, 36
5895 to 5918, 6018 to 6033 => -8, 23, 15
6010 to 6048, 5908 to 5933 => -12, 38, 26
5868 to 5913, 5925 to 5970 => 3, 44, 47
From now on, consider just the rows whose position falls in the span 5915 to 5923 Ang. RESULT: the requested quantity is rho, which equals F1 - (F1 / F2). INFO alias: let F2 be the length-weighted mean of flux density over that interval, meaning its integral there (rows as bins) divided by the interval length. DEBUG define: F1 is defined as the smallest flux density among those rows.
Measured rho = 3.88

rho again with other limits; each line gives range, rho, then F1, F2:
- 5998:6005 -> 3.78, 4.77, 4.80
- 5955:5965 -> 3.88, 4.876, 4.92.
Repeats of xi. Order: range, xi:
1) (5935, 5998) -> 4.89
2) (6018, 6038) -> 4.87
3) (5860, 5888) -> 4.75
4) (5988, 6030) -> 4.83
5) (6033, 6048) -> 5.02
